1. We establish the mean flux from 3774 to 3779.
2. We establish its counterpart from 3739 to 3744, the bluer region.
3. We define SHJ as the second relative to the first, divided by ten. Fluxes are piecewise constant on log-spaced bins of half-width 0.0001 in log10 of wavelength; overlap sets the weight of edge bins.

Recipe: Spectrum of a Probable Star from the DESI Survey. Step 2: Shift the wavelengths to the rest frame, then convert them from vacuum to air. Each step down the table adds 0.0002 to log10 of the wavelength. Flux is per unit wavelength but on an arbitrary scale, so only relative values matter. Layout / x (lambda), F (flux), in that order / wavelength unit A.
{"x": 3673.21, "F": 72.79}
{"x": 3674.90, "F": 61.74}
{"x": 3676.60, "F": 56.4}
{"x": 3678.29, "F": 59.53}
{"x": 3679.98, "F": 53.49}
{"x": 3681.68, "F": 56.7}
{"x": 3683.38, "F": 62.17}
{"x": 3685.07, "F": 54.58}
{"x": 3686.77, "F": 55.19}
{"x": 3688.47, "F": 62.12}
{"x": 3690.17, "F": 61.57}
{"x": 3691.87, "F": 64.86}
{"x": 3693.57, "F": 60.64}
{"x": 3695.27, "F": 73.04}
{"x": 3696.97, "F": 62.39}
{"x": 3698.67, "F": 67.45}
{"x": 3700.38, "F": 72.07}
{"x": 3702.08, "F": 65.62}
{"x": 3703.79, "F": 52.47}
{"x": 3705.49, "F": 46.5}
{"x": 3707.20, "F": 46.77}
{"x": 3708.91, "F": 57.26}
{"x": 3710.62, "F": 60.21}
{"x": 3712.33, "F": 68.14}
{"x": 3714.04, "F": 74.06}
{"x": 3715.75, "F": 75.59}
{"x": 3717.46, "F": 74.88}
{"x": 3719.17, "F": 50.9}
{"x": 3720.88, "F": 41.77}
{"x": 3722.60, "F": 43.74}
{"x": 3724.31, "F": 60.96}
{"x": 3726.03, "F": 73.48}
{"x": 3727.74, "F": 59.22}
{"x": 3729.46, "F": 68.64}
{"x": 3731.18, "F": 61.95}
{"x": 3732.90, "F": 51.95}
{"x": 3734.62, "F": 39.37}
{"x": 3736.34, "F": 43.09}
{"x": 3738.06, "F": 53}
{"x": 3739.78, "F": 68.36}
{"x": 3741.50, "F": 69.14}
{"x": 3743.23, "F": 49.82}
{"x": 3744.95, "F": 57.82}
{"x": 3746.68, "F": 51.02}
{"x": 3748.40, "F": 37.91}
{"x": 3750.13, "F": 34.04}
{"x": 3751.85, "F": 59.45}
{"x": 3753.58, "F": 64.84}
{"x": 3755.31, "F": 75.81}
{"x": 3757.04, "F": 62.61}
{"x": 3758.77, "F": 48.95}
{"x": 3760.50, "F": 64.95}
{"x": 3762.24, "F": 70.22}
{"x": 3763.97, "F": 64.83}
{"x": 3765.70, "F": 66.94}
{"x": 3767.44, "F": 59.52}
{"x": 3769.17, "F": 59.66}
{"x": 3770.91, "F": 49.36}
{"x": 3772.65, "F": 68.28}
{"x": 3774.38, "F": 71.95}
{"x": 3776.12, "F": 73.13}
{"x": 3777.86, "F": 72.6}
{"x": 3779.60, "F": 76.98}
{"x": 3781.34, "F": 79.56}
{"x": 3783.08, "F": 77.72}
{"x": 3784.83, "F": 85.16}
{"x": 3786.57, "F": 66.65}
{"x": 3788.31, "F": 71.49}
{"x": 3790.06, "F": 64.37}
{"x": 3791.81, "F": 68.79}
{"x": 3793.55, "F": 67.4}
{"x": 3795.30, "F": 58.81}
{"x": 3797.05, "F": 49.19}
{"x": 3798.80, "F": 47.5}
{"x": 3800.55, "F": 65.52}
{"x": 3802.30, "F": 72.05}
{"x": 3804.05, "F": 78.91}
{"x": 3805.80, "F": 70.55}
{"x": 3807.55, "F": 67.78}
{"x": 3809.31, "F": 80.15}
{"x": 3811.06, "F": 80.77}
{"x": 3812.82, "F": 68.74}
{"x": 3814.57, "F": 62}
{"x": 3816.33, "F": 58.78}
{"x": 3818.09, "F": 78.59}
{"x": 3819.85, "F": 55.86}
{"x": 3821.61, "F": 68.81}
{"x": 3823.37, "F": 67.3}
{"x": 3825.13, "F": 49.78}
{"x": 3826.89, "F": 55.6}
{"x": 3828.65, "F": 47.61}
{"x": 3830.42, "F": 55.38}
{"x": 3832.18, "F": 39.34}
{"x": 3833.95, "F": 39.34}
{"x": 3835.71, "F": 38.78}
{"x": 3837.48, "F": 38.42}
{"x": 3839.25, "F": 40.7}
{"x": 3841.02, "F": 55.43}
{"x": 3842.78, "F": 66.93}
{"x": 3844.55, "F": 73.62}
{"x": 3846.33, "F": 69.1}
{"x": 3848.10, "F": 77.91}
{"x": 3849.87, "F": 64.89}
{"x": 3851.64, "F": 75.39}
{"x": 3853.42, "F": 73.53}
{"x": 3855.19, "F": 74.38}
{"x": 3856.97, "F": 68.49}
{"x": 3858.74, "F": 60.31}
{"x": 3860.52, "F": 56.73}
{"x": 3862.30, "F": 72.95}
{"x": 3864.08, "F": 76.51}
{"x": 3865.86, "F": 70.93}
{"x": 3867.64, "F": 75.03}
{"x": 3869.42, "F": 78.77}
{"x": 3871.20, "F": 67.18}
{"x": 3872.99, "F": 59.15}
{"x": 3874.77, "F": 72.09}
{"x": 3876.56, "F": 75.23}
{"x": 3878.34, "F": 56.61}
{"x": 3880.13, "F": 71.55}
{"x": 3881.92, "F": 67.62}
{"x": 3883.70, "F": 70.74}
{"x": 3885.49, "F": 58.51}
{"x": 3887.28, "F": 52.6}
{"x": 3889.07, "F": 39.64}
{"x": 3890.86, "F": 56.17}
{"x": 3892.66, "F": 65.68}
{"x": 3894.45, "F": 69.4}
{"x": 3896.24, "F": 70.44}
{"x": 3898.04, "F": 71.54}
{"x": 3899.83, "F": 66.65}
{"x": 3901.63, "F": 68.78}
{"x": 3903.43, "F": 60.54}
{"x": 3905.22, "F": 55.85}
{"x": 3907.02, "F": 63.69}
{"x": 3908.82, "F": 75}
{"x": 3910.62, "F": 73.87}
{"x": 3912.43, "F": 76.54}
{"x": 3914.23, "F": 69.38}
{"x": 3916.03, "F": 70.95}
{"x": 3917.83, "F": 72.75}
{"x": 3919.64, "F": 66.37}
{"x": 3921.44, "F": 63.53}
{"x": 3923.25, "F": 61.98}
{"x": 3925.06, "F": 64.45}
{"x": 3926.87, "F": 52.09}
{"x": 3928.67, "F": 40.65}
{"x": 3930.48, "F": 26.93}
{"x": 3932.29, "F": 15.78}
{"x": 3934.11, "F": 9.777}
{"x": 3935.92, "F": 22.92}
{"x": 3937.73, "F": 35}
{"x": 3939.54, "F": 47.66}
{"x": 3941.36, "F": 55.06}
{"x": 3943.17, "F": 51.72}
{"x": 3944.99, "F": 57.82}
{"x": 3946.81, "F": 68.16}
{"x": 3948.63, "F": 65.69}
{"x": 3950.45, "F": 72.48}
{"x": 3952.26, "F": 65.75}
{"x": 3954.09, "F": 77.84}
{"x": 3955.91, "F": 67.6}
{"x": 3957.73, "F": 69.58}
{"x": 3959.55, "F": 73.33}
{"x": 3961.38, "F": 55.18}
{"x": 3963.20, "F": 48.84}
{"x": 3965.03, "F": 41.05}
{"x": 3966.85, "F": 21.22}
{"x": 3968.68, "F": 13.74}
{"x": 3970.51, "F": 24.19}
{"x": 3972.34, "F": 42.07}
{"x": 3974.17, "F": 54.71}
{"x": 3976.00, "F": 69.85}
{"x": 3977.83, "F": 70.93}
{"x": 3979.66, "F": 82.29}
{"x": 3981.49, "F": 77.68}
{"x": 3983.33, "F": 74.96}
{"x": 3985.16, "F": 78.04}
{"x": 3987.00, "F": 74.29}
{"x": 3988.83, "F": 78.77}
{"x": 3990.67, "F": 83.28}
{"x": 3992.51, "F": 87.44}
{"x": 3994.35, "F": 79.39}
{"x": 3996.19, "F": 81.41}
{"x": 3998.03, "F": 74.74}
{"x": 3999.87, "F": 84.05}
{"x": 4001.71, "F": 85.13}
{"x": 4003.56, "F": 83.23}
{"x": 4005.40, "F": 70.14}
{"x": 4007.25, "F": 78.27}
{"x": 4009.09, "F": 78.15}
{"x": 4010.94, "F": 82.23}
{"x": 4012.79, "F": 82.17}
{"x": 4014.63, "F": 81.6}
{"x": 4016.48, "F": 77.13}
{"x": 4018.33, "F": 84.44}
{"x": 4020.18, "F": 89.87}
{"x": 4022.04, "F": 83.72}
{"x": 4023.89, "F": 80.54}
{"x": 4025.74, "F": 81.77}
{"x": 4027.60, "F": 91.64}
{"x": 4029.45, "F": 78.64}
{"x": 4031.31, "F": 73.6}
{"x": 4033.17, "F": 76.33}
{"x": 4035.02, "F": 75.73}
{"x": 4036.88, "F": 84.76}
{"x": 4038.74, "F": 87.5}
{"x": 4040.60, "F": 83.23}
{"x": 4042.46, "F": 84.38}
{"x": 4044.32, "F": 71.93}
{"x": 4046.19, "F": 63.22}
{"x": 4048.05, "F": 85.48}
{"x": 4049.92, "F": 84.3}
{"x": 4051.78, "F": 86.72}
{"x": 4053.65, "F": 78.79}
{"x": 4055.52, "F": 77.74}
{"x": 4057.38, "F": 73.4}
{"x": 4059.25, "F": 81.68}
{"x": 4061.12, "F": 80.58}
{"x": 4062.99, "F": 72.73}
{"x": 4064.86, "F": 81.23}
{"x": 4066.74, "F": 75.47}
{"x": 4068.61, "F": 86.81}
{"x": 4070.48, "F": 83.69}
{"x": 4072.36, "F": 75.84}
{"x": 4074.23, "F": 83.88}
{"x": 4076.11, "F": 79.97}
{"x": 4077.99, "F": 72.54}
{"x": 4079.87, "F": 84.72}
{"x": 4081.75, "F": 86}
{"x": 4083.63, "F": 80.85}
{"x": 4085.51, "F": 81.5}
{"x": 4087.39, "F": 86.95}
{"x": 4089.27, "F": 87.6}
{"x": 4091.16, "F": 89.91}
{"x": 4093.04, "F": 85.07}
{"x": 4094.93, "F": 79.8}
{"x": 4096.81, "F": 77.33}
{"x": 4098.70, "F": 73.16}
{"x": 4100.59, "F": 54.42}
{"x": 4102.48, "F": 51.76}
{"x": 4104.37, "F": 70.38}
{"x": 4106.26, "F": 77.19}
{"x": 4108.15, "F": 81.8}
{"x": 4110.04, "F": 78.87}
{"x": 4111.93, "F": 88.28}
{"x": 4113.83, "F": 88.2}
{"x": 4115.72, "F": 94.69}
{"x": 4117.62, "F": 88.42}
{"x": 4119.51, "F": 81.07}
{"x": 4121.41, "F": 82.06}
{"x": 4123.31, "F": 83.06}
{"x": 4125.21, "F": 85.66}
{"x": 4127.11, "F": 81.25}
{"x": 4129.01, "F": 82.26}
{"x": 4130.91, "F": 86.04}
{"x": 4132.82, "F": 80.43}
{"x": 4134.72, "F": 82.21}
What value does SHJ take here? 0.086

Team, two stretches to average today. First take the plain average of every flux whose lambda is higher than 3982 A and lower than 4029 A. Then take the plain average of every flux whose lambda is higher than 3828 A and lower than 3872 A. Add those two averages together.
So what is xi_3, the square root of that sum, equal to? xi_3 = 12.0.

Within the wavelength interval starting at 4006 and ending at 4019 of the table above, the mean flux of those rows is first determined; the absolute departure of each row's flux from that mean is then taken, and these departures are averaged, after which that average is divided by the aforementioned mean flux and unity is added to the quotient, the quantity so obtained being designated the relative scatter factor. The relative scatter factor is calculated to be 1.03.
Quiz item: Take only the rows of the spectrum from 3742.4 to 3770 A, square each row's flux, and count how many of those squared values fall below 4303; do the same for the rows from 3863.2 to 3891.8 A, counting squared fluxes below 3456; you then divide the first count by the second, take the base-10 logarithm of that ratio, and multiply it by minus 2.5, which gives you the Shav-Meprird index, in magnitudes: -1.0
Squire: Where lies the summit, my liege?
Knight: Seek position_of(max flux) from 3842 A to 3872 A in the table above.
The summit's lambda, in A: 3869.42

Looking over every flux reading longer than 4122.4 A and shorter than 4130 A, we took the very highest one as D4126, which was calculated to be 85.66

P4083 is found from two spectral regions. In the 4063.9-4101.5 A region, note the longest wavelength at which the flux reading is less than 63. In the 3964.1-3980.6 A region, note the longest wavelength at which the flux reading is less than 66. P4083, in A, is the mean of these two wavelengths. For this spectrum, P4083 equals 4037.4 A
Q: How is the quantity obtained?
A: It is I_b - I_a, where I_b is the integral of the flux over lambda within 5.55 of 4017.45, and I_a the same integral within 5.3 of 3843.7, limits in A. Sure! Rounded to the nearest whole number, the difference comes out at 244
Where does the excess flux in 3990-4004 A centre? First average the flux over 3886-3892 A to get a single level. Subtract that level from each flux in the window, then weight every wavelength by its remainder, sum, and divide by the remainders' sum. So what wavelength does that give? 3997.1 A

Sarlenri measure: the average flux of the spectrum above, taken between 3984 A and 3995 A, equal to 80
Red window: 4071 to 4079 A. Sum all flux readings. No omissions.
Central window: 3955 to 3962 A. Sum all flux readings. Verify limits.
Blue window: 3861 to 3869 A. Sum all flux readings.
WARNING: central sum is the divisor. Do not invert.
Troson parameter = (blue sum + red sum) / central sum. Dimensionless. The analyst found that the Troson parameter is 2.29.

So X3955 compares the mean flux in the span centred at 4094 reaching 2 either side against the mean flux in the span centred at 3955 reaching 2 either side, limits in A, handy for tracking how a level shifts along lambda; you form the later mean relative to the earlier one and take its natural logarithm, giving 0.13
